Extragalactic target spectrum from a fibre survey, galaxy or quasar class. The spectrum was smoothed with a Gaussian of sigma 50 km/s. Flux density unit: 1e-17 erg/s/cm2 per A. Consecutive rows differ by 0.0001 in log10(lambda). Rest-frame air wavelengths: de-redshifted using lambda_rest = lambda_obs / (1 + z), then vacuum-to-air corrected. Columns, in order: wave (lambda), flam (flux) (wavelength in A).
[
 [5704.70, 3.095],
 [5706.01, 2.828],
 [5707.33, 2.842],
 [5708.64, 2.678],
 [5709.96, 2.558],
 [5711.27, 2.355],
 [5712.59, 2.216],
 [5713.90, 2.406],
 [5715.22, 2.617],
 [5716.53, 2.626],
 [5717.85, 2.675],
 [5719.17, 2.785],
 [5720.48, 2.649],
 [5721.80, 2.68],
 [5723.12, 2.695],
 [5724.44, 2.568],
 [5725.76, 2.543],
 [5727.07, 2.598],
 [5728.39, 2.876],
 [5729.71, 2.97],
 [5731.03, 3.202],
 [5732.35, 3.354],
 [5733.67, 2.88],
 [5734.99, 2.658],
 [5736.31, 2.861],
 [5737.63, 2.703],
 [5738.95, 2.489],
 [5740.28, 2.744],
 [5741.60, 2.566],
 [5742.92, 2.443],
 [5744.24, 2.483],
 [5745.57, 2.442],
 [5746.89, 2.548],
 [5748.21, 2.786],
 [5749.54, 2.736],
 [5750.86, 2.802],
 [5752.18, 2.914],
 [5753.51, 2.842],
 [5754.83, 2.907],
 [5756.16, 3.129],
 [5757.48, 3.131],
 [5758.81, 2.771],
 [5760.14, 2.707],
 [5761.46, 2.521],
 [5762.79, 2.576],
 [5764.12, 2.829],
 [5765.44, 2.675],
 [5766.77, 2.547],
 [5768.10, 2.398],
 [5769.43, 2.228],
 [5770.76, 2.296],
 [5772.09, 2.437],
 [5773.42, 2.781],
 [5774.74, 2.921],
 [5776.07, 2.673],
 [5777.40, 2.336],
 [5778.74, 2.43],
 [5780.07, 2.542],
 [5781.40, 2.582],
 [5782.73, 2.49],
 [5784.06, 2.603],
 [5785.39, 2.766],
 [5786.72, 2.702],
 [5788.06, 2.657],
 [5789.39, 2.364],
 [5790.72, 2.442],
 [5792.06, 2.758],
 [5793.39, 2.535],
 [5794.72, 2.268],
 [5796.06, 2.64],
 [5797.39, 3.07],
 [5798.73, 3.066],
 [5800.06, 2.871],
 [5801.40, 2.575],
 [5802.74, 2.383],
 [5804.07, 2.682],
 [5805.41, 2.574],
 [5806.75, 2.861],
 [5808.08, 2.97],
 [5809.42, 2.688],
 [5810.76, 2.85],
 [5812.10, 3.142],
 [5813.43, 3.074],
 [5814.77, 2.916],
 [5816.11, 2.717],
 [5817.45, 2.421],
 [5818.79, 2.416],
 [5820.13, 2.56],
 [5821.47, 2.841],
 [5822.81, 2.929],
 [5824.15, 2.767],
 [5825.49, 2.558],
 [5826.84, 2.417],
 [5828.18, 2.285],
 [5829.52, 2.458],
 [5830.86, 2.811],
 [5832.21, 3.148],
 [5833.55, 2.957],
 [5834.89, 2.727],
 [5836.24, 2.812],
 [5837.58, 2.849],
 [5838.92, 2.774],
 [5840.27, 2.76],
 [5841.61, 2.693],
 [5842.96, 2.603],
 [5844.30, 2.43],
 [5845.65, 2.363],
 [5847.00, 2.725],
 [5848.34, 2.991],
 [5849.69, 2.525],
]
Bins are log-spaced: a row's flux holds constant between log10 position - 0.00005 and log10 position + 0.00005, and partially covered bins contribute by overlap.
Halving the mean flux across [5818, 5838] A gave 1.35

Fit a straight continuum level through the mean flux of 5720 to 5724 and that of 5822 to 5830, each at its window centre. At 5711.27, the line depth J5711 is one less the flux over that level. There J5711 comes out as 0.12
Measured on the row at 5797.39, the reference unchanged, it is -0.18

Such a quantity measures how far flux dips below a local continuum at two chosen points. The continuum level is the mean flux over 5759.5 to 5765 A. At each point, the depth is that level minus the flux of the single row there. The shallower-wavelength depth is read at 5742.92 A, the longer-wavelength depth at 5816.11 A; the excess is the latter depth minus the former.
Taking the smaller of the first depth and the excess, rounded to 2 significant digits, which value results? -0.27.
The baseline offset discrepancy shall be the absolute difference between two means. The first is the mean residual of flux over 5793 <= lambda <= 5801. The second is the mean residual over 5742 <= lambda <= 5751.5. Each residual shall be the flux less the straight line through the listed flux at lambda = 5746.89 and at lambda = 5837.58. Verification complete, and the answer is 0.03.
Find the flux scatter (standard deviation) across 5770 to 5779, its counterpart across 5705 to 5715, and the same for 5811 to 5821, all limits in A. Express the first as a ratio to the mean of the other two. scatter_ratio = 0.88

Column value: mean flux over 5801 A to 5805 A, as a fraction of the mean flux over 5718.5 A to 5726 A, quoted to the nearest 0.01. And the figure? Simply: 0.96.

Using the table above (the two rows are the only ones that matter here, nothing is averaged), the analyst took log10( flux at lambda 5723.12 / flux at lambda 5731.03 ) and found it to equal -0.075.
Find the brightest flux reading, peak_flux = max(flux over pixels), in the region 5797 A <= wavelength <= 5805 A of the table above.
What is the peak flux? 3.07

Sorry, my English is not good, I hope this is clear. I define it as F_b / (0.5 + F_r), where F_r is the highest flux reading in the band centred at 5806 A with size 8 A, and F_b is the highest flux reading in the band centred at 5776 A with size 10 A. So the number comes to 0.84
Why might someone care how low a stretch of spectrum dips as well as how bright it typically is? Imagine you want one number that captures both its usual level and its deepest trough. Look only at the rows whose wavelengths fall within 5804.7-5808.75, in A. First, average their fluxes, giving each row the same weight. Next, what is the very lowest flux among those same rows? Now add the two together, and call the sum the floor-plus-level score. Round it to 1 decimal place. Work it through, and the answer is 5.4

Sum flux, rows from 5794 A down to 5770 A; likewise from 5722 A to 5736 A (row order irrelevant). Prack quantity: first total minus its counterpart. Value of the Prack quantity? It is 18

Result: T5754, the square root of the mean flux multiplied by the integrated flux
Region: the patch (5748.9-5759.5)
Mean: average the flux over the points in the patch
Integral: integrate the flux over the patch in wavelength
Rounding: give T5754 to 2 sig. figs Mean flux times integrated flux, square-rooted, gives 9.5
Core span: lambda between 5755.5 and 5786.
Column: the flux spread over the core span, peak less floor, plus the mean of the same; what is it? 3.53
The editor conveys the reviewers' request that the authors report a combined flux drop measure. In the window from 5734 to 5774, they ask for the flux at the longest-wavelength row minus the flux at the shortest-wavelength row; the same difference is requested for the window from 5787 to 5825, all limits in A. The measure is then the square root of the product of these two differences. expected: 0.12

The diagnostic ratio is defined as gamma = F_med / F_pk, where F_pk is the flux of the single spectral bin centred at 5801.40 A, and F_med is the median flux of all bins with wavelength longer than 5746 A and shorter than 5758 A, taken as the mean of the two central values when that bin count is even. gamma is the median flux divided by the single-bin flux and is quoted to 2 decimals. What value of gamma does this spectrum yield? 1.10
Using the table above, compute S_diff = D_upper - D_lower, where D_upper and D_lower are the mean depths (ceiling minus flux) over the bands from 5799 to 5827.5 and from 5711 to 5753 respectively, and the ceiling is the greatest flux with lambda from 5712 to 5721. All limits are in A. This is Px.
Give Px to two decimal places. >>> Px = -0.04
